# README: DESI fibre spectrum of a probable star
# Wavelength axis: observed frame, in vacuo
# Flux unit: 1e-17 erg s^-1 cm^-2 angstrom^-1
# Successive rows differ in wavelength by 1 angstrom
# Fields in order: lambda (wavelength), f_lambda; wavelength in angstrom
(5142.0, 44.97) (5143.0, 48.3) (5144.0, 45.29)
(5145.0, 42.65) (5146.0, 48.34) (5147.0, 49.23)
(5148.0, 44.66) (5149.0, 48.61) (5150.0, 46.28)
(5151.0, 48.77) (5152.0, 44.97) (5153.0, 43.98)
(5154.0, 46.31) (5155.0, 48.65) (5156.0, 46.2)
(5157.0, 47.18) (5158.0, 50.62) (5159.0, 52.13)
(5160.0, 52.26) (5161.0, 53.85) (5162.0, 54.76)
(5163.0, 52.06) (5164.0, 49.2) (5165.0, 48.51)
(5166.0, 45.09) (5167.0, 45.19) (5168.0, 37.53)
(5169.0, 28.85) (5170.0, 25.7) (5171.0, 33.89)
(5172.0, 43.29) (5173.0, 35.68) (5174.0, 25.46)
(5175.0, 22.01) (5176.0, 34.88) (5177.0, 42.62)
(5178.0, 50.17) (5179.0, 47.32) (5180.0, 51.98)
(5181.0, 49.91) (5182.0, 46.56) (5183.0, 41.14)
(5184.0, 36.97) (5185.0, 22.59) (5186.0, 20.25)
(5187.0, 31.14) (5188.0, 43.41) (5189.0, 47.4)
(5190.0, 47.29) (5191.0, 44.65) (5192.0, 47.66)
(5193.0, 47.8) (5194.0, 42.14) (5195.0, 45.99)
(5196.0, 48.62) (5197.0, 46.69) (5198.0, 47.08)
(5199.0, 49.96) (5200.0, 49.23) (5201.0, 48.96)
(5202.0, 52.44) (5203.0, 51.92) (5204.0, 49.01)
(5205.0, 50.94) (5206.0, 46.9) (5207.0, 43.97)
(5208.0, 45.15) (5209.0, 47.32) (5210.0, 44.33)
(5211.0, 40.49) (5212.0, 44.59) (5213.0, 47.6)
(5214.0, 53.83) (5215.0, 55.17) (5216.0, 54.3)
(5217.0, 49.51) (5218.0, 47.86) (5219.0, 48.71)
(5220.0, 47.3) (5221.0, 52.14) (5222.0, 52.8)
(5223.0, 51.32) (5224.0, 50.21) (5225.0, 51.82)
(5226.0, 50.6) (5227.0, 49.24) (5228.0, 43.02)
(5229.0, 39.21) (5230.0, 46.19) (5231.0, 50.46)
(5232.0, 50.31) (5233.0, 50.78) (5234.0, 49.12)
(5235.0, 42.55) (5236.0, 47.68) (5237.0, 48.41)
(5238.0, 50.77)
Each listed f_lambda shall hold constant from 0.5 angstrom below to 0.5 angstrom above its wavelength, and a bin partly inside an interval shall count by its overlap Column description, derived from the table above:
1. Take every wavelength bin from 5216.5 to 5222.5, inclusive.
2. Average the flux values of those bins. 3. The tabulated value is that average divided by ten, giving 4.97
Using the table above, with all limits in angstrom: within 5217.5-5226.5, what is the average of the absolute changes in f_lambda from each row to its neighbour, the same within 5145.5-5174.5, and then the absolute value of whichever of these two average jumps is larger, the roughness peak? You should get 4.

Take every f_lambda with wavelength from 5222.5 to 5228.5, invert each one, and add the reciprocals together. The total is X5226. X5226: 0.122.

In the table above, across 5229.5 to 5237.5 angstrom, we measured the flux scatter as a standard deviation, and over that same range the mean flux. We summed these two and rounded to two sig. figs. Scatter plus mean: 51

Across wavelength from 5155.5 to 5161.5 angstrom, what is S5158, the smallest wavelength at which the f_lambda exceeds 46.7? 5157.0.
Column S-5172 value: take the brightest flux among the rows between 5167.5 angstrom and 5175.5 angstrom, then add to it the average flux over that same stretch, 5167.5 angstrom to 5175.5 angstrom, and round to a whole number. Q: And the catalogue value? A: 75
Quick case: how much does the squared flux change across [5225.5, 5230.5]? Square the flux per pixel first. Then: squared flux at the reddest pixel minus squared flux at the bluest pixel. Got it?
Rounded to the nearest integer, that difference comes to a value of -427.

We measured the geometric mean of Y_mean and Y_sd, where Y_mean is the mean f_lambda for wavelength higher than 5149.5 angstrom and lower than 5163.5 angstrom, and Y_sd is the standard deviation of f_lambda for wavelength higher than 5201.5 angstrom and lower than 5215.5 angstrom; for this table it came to 14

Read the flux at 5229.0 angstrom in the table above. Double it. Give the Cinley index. 78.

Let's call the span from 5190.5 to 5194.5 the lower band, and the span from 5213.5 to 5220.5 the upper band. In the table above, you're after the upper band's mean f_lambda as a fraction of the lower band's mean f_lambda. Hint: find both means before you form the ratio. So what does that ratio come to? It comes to 1.1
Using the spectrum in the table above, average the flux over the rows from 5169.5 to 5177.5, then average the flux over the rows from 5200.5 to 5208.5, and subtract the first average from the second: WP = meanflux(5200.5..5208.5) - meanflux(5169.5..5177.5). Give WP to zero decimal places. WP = 16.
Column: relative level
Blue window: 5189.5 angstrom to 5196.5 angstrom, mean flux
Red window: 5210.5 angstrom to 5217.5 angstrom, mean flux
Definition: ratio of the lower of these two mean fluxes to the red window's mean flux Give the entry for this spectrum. 0.94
